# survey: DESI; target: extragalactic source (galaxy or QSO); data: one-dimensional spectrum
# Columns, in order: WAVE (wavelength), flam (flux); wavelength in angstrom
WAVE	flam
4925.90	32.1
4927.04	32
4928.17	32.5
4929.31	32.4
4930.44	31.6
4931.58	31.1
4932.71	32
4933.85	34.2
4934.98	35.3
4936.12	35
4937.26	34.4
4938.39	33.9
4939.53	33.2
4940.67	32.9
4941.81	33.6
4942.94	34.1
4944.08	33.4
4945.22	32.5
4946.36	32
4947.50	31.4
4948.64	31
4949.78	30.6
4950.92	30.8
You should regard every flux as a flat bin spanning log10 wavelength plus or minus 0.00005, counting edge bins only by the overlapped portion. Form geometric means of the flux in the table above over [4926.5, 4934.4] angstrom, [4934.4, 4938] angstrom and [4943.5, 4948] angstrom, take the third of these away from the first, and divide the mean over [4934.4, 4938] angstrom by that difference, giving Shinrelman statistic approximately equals -484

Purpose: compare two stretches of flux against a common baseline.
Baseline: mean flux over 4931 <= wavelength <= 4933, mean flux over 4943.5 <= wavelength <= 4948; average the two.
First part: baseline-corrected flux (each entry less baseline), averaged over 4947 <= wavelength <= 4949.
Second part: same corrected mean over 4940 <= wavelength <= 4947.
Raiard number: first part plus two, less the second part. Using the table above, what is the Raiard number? 0.1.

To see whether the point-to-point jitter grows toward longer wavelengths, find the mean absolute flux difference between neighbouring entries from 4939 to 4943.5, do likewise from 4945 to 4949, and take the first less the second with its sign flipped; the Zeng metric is 0.0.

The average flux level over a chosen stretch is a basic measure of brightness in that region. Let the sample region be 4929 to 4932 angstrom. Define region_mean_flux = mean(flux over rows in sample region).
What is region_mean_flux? 31.7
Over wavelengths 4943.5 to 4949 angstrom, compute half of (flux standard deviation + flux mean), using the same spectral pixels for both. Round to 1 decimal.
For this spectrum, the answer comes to 16.5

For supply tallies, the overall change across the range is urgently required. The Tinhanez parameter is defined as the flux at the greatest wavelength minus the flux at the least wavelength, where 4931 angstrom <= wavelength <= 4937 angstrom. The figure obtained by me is 3.9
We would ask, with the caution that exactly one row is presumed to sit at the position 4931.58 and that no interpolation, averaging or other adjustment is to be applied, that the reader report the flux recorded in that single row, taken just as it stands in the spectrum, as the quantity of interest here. 31.1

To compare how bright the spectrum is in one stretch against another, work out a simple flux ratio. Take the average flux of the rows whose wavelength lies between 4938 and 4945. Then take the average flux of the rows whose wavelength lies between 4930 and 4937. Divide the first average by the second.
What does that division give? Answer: 1.01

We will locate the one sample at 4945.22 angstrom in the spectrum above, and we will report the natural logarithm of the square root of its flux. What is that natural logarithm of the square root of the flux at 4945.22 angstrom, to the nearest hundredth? 1.74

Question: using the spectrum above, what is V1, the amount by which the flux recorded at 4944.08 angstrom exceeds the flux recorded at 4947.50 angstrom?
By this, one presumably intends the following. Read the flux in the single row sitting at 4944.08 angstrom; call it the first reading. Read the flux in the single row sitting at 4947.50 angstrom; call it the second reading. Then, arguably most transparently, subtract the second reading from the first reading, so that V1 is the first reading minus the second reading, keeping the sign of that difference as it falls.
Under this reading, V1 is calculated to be 2.0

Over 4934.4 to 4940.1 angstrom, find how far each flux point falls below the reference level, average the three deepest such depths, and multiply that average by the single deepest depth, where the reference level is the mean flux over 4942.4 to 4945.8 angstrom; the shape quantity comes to 0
